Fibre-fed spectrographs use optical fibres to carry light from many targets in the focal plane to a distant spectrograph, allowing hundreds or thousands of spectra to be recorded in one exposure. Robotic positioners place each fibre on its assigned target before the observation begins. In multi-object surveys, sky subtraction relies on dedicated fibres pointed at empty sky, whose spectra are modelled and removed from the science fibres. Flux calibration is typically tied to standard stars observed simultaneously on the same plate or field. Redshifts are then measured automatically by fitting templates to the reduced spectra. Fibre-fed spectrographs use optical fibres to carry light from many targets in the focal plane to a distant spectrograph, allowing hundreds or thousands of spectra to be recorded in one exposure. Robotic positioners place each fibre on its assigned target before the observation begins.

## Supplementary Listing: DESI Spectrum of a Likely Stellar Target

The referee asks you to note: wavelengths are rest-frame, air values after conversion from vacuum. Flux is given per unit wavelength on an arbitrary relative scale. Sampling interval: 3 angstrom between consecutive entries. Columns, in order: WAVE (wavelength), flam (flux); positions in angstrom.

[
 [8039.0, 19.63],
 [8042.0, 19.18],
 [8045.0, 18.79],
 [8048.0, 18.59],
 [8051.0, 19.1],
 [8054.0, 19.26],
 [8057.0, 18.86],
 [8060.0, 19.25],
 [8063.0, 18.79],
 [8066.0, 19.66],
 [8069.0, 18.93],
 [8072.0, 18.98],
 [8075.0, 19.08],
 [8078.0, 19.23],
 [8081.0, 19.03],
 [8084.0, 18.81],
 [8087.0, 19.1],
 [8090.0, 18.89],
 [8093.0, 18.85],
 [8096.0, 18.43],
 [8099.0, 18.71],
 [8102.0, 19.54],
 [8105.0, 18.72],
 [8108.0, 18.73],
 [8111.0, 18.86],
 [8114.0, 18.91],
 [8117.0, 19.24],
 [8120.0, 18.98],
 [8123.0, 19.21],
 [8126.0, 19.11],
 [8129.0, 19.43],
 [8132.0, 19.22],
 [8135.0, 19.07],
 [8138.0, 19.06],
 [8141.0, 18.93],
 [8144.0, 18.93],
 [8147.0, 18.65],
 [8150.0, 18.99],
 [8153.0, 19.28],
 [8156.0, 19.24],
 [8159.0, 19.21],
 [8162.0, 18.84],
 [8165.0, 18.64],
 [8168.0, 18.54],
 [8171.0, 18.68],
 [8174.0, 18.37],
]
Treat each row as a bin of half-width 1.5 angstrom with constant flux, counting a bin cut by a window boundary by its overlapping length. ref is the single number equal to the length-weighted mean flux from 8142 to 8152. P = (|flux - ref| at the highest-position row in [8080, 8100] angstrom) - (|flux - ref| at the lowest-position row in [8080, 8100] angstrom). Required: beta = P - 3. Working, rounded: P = 0.0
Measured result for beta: -3.0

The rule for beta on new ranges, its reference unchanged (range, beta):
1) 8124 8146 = -3.2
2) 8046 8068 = -2.5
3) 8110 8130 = -2.5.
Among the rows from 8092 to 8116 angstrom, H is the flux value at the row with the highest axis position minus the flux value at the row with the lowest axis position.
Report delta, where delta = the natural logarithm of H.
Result -2.81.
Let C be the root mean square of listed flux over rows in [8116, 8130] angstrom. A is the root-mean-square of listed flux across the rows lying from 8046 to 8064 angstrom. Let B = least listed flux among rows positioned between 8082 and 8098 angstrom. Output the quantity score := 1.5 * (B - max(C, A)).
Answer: -1.15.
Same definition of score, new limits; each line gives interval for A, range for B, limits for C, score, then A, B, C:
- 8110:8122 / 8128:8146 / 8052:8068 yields -0.35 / 19.0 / 18.93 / 19.2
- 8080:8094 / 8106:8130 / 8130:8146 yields -0.47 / 18.9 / 18.73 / 19.0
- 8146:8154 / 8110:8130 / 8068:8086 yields -0.23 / 19.0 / 18.86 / 19.0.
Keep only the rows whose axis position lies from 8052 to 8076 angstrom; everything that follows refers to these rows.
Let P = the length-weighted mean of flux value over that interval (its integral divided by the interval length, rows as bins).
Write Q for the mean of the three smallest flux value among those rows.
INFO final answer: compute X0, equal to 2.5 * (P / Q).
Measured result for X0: 2.53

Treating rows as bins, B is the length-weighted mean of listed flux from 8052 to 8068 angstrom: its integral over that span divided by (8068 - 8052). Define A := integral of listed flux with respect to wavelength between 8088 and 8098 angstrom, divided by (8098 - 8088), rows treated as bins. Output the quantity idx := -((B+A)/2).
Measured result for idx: -18.95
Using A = 18.7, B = 19.2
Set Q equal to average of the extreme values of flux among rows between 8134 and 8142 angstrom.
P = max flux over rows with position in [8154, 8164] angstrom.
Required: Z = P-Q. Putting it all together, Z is 0.24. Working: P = 19.24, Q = 19.0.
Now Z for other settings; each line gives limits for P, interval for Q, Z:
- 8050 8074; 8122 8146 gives 0.48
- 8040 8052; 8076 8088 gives 0.16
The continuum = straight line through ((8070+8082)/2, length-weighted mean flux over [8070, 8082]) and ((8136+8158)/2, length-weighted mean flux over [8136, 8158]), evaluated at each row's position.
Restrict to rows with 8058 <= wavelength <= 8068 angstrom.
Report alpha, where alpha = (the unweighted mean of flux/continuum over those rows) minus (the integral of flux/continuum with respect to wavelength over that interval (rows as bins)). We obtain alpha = -9.05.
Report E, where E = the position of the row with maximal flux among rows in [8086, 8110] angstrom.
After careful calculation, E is 8102.0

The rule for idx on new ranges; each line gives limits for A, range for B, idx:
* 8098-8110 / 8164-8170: -18.76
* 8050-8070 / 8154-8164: -19.10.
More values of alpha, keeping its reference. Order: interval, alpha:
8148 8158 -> -9.06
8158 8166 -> -6.96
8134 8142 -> -7.00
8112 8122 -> -9.00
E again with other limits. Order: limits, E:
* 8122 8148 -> 8129.0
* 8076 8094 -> 8078.0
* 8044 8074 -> 8066.0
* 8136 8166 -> 8153.0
